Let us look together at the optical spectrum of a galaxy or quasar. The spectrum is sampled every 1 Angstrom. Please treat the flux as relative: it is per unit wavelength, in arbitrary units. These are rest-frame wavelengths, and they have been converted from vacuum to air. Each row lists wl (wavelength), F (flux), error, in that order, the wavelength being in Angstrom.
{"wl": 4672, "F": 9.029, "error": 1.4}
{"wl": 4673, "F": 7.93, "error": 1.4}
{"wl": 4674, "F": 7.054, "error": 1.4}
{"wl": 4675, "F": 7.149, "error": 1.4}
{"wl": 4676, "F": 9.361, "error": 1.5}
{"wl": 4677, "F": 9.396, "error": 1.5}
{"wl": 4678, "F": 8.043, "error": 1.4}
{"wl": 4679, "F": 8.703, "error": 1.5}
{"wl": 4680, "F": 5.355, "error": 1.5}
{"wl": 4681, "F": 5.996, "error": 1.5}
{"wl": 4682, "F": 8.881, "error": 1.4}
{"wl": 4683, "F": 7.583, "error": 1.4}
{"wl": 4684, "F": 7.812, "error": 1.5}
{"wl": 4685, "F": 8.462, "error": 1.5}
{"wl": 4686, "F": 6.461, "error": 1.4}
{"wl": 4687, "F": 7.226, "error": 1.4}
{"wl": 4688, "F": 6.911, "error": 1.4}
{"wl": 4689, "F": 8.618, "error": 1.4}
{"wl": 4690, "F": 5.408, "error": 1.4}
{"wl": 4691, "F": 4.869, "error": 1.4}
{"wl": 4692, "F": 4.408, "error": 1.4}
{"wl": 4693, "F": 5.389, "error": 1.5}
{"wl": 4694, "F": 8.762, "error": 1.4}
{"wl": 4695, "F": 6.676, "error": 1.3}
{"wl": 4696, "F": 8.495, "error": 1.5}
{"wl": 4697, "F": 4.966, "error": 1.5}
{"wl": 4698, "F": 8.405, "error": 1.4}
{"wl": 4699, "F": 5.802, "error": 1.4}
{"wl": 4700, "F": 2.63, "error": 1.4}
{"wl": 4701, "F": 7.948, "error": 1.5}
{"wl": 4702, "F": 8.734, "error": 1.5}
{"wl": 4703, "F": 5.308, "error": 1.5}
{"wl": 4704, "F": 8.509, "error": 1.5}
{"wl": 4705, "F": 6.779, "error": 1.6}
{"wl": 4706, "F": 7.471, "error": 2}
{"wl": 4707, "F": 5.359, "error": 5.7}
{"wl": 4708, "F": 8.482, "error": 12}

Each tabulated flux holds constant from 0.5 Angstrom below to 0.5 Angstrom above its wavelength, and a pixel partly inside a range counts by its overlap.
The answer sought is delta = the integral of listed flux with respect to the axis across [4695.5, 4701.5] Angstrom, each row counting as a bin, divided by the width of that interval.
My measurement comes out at 6.4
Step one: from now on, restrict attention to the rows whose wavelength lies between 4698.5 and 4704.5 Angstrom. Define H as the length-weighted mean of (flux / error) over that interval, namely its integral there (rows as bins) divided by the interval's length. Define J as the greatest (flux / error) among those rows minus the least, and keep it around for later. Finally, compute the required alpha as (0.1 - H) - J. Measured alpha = -8.24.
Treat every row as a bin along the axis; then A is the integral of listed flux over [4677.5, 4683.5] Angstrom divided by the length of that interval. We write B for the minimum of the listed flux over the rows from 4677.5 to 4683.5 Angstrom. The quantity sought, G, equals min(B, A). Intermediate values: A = 7.4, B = 5.355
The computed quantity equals 5.4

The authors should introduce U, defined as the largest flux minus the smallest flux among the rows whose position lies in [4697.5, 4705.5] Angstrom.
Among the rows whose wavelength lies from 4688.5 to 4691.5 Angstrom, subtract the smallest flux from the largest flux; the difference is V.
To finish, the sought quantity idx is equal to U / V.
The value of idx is 1.63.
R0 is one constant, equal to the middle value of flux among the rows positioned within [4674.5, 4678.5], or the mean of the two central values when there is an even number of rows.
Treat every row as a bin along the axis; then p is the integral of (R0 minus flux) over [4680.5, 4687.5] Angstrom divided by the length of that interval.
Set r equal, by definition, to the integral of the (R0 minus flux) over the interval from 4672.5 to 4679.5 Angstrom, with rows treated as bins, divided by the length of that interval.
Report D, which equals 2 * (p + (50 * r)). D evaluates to 49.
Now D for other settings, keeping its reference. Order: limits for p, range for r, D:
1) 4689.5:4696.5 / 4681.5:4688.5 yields 113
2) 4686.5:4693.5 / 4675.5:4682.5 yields 79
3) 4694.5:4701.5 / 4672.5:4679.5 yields 51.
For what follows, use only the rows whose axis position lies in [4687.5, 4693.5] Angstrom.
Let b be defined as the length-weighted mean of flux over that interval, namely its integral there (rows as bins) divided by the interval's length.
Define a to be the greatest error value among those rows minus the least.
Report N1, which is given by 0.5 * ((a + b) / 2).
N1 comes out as 1.51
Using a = 0.10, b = 5.93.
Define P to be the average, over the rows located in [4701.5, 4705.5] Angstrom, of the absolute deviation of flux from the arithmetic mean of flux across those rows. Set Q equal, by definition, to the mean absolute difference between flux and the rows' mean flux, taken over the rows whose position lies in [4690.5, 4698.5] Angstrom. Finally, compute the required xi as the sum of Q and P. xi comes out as 2.9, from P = 1.3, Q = 1.6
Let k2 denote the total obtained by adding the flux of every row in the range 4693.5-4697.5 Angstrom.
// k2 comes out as 29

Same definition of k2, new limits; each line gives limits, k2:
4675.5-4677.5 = 19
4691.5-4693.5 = 10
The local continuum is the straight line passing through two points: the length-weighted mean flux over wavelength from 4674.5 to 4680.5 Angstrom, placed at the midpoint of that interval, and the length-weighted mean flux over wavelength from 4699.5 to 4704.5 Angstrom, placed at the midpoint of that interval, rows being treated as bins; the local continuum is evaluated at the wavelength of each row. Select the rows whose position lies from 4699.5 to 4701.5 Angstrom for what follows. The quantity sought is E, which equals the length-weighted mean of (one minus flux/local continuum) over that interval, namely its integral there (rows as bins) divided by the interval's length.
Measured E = 0.21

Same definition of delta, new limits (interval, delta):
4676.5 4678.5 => 8.7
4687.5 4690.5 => 7.0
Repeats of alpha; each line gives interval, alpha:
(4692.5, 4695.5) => -7.56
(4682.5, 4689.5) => -6.75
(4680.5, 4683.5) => -7.50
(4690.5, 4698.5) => -7.58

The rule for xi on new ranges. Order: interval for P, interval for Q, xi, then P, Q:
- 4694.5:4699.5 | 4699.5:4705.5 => 3.1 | 1.3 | 1.8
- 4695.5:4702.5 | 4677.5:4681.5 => 3.3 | 1.9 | 1.3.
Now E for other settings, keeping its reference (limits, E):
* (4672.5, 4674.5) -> 0.09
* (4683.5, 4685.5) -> -0.07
